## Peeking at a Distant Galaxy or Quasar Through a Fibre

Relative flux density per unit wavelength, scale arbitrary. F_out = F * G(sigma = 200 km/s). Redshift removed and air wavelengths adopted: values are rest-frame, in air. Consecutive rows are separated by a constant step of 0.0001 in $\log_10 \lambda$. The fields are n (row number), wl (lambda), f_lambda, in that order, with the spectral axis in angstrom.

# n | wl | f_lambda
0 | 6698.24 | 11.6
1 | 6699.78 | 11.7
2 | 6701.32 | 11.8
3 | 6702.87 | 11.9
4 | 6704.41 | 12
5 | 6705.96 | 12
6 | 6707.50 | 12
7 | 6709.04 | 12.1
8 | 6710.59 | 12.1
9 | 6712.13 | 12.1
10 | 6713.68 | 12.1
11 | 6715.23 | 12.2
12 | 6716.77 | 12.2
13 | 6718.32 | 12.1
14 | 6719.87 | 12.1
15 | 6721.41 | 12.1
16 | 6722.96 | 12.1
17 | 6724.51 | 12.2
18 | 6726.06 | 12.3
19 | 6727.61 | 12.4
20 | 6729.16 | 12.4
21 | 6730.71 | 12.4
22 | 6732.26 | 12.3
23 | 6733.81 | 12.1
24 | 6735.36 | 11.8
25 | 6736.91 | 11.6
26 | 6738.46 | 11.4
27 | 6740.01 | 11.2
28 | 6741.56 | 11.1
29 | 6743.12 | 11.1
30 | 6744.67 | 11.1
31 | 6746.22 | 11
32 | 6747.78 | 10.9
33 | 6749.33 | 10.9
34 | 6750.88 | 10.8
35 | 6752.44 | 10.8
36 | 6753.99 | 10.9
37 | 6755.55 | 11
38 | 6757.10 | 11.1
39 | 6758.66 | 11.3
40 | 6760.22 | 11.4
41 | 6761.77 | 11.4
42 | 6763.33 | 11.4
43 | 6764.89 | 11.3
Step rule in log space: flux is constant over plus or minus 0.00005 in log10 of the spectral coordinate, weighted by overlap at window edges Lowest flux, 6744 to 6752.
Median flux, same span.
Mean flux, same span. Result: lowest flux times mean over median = 10.8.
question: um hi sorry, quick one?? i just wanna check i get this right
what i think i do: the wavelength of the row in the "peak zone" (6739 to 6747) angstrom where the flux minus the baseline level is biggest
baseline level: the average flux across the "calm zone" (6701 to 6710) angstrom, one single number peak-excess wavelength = 6740.01 angstrom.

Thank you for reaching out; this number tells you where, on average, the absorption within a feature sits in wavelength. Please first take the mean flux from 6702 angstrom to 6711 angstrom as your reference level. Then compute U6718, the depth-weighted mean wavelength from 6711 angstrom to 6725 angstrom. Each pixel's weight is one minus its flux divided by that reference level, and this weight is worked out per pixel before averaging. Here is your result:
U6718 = 6718.5 angstrom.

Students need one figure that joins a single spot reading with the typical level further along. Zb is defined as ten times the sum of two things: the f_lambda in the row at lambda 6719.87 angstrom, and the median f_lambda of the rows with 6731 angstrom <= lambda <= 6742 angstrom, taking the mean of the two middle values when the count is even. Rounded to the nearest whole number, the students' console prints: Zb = 237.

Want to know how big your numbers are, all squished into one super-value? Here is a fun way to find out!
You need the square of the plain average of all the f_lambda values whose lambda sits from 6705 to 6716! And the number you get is 146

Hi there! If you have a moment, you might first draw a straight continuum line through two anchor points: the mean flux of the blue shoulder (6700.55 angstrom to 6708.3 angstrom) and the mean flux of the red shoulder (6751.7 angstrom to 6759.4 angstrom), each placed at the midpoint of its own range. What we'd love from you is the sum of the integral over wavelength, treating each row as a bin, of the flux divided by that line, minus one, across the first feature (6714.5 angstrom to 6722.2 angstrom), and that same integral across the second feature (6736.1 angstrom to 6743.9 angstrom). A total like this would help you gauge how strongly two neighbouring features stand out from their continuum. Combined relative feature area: 0.28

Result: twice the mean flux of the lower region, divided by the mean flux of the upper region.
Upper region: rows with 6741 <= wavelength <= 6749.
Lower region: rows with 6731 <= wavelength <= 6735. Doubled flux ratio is 2.21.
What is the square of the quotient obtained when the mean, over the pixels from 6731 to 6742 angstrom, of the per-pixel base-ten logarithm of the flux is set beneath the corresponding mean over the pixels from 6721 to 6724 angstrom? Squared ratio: 1.03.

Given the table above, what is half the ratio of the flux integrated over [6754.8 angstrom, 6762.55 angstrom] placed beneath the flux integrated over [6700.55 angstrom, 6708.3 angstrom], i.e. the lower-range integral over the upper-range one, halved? 0.53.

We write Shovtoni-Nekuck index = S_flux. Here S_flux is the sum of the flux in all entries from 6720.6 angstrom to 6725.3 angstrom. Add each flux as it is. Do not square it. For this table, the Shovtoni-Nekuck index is 36.4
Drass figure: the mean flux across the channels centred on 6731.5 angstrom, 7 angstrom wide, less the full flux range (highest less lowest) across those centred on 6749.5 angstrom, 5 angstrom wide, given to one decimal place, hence 12.2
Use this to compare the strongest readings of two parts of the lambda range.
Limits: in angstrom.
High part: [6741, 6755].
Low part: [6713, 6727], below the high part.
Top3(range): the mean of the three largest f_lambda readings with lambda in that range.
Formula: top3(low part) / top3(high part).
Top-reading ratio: 1.10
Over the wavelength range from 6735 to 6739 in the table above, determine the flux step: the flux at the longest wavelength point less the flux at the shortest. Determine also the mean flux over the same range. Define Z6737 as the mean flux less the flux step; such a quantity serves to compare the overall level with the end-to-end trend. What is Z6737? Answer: 12.0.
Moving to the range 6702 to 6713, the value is 11.8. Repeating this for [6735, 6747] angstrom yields 12.1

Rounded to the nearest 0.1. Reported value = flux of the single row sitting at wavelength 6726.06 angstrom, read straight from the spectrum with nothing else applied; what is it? 12.3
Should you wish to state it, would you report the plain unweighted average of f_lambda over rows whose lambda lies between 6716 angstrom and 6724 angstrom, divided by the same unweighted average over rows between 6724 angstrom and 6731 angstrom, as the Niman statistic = 0.98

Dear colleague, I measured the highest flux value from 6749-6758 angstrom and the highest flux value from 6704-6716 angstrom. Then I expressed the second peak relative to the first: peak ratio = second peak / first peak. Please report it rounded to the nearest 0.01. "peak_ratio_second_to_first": 1.10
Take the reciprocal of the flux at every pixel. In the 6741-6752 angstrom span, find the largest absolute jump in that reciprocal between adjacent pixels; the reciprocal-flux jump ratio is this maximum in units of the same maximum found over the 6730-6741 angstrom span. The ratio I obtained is 0.4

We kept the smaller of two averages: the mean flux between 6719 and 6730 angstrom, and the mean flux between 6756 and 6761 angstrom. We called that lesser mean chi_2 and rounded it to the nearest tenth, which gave 11.3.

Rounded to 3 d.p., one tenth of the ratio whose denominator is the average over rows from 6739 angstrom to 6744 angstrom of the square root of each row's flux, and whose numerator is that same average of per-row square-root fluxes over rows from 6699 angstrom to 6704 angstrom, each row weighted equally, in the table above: 0.103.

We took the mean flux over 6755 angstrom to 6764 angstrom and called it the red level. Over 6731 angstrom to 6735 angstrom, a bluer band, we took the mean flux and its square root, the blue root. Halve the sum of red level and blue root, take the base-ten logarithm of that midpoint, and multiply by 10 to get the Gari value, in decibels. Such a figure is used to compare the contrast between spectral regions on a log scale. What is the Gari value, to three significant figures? 8.68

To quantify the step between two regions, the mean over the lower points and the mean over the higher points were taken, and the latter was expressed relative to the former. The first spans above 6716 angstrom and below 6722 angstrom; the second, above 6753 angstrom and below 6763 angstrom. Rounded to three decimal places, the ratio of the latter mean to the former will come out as 0.922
